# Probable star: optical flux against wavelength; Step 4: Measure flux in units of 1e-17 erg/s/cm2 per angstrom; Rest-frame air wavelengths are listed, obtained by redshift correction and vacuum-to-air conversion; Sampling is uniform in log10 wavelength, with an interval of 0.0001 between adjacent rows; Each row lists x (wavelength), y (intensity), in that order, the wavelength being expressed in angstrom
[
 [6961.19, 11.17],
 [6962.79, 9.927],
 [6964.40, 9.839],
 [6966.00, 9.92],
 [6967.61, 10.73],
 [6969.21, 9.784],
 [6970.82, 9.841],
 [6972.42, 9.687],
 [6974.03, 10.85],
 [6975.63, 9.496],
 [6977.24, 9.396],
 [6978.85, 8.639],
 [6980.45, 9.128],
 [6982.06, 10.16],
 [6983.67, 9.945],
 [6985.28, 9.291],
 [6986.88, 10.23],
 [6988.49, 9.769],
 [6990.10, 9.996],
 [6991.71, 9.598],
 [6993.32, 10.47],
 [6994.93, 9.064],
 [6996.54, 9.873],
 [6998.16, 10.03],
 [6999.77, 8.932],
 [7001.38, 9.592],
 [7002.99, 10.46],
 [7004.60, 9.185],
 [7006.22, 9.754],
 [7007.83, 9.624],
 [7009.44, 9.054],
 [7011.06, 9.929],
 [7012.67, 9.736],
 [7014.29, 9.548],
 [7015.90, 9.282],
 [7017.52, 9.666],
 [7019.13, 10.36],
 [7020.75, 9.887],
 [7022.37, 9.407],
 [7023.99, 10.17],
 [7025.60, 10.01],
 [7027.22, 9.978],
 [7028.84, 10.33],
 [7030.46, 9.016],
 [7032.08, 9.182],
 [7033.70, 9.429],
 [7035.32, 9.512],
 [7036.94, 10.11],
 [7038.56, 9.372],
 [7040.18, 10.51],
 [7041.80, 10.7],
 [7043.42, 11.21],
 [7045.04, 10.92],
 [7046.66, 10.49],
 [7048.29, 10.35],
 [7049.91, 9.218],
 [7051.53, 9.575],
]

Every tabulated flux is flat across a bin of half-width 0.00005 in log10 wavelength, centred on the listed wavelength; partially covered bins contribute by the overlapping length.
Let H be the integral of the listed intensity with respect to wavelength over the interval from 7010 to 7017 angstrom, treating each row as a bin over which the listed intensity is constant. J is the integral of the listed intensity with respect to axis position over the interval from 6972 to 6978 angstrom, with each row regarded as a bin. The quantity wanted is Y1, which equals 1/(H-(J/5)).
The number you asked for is 0.0181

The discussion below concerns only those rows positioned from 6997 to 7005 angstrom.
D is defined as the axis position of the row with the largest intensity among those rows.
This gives 7002.99 angstrom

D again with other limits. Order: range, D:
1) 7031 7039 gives 7036.94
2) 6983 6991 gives 6986.88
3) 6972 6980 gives 6974.03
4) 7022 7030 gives 7028.84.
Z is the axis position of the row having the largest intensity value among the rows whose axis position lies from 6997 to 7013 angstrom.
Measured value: 7002.99 angstrom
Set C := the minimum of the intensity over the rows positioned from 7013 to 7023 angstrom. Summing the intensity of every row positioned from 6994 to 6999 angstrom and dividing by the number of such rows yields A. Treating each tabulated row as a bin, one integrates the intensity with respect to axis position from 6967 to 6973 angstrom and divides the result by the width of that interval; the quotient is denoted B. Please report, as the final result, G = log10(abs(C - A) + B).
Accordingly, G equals 1.02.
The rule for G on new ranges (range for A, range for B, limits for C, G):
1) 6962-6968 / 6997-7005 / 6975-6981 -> 1.05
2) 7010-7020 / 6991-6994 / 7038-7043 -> 1.02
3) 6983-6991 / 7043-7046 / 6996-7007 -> 1.08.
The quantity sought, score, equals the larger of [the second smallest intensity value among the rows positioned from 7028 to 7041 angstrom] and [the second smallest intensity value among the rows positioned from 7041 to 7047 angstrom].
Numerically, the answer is 10.7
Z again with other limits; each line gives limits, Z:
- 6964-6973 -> 6967.61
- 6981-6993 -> 6986.88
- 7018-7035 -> 7019.13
